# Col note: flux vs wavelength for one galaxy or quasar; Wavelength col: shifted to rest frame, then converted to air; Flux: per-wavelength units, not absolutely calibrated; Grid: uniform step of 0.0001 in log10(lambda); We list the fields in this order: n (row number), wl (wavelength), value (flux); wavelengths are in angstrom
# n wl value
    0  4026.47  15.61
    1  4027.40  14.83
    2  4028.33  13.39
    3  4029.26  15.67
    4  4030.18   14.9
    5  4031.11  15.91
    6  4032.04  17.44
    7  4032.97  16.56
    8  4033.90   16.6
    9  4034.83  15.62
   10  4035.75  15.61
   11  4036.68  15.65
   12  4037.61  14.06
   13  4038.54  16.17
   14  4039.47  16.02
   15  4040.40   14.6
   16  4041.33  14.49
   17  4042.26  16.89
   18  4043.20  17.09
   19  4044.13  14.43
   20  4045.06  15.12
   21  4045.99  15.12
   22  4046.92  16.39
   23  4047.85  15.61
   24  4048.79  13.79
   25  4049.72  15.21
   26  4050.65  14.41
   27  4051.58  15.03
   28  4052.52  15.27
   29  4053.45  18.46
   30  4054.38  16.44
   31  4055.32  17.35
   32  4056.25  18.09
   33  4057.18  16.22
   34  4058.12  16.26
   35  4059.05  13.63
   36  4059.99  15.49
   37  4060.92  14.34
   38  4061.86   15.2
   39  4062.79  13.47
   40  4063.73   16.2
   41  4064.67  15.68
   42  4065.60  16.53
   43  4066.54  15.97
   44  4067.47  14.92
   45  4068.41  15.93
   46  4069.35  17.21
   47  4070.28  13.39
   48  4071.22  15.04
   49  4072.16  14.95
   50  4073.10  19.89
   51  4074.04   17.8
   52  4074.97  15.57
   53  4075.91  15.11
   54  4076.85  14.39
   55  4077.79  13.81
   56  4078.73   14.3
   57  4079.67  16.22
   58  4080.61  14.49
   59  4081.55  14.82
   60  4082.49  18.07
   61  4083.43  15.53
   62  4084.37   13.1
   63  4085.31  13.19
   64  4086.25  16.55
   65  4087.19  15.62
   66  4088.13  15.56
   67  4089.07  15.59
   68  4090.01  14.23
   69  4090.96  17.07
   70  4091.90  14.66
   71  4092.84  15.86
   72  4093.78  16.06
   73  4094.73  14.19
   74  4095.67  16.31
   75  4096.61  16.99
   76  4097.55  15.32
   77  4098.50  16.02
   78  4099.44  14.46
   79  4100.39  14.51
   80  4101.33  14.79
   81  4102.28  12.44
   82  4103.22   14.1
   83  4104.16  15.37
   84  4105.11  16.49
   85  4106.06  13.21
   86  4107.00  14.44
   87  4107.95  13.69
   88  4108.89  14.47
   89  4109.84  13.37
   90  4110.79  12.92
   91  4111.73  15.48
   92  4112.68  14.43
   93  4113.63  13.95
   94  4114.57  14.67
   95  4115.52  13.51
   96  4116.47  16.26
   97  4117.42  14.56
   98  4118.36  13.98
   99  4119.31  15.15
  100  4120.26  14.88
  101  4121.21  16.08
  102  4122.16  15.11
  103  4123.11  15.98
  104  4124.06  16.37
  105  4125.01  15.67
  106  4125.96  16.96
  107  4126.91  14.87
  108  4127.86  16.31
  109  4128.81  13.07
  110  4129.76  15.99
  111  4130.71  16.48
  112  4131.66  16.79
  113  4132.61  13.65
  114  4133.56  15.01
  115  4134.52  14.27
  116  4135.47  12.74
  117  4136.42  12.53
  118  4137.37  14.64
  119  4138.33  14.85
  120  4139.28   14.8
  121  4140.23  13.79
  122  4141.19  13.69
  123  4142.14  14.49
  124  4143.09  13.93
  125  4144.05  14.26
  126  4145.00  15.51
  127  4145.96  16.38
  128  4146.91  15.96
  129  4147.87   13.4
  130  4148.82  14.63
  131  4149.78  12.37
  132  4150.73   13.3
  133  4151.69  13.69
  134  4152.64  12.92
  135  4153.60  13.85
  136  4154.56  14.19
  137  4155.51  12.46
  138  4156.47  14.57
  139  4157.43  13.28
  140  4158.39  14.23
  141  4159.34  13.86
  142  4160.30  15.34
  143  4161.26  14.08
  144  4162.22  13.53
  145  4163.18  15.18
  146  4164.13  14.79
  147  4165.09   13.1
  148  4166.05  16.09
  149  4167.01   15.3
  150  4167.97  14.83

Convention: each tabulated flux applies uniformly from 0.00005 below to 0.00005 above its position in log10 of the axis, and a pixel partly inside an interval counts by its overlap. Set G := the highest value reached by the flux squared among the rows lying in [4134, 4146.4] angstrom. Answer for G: 268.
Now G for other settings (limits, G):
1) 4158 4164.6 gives 235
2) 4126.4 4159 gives 282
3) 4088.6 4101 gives 291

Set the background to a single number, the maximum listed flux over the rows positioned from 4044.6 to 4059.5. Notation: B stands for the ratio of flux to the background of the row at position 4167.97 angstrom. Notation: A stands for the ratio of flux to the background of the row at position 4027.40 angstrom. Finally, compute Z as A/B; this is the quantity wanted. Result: 1.000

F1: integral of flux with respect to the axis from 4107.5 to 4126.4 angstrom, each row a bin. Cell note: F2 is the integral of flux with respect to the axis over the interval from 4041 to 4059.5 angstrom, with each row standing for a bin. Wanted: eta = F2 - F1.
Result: 11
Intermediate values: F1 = 281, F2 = 292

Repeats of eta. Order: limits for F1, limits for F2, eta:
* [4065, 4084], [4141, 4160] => -31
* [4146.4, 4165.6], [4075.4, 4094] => 15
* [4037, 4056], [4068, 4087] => -3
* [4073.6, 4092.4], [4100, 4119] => -15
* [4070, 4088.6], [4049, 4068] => 12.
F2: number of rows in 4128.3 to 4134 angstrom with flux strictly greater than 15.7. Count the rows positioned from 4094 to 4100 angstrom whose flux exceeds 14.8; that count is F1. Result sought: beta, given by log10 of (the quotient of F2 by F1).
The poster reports -0.12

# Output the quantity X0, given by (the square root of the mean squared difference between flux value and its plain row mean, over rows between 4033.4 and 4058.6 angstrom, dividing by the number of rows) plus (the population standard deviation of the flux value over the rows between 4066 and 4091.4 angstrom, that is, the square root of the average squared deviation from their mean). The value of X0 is 2.7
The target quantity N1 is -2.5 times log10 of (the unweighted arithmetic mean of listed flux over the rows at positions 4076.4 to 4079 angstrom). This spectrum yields -2.88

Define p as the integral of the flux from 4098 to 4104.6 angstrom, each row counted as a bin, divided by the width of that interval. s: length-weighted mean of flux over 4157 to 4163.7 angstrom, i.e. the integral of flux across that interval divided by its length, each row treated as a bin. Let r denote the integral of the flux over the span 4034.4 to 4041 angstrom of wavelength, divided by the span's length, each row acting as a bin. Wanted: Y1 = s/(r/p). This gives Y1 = 13.4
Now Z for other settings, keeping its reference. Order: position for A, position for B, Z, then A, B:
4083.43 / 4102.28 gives 1.248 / 0.84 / 0.674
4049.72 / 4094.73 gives 1.072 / 0.82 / 0.769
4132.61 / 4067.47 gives 0.915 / 0.74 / 0.808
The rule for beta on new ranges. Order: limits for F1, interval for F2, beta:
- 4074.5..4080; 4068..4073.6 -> 0.00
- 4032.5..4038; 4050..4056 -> -0.22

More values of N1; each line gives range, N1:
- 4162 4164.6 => -2.90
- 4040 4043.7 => -2.99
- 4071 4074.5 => -3.07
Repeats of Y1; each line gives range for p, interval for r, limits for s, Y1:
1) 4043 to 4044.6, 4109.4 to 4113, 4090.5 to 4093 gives 17.6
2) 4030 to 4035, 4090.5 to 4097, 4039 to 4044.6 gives 15.9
